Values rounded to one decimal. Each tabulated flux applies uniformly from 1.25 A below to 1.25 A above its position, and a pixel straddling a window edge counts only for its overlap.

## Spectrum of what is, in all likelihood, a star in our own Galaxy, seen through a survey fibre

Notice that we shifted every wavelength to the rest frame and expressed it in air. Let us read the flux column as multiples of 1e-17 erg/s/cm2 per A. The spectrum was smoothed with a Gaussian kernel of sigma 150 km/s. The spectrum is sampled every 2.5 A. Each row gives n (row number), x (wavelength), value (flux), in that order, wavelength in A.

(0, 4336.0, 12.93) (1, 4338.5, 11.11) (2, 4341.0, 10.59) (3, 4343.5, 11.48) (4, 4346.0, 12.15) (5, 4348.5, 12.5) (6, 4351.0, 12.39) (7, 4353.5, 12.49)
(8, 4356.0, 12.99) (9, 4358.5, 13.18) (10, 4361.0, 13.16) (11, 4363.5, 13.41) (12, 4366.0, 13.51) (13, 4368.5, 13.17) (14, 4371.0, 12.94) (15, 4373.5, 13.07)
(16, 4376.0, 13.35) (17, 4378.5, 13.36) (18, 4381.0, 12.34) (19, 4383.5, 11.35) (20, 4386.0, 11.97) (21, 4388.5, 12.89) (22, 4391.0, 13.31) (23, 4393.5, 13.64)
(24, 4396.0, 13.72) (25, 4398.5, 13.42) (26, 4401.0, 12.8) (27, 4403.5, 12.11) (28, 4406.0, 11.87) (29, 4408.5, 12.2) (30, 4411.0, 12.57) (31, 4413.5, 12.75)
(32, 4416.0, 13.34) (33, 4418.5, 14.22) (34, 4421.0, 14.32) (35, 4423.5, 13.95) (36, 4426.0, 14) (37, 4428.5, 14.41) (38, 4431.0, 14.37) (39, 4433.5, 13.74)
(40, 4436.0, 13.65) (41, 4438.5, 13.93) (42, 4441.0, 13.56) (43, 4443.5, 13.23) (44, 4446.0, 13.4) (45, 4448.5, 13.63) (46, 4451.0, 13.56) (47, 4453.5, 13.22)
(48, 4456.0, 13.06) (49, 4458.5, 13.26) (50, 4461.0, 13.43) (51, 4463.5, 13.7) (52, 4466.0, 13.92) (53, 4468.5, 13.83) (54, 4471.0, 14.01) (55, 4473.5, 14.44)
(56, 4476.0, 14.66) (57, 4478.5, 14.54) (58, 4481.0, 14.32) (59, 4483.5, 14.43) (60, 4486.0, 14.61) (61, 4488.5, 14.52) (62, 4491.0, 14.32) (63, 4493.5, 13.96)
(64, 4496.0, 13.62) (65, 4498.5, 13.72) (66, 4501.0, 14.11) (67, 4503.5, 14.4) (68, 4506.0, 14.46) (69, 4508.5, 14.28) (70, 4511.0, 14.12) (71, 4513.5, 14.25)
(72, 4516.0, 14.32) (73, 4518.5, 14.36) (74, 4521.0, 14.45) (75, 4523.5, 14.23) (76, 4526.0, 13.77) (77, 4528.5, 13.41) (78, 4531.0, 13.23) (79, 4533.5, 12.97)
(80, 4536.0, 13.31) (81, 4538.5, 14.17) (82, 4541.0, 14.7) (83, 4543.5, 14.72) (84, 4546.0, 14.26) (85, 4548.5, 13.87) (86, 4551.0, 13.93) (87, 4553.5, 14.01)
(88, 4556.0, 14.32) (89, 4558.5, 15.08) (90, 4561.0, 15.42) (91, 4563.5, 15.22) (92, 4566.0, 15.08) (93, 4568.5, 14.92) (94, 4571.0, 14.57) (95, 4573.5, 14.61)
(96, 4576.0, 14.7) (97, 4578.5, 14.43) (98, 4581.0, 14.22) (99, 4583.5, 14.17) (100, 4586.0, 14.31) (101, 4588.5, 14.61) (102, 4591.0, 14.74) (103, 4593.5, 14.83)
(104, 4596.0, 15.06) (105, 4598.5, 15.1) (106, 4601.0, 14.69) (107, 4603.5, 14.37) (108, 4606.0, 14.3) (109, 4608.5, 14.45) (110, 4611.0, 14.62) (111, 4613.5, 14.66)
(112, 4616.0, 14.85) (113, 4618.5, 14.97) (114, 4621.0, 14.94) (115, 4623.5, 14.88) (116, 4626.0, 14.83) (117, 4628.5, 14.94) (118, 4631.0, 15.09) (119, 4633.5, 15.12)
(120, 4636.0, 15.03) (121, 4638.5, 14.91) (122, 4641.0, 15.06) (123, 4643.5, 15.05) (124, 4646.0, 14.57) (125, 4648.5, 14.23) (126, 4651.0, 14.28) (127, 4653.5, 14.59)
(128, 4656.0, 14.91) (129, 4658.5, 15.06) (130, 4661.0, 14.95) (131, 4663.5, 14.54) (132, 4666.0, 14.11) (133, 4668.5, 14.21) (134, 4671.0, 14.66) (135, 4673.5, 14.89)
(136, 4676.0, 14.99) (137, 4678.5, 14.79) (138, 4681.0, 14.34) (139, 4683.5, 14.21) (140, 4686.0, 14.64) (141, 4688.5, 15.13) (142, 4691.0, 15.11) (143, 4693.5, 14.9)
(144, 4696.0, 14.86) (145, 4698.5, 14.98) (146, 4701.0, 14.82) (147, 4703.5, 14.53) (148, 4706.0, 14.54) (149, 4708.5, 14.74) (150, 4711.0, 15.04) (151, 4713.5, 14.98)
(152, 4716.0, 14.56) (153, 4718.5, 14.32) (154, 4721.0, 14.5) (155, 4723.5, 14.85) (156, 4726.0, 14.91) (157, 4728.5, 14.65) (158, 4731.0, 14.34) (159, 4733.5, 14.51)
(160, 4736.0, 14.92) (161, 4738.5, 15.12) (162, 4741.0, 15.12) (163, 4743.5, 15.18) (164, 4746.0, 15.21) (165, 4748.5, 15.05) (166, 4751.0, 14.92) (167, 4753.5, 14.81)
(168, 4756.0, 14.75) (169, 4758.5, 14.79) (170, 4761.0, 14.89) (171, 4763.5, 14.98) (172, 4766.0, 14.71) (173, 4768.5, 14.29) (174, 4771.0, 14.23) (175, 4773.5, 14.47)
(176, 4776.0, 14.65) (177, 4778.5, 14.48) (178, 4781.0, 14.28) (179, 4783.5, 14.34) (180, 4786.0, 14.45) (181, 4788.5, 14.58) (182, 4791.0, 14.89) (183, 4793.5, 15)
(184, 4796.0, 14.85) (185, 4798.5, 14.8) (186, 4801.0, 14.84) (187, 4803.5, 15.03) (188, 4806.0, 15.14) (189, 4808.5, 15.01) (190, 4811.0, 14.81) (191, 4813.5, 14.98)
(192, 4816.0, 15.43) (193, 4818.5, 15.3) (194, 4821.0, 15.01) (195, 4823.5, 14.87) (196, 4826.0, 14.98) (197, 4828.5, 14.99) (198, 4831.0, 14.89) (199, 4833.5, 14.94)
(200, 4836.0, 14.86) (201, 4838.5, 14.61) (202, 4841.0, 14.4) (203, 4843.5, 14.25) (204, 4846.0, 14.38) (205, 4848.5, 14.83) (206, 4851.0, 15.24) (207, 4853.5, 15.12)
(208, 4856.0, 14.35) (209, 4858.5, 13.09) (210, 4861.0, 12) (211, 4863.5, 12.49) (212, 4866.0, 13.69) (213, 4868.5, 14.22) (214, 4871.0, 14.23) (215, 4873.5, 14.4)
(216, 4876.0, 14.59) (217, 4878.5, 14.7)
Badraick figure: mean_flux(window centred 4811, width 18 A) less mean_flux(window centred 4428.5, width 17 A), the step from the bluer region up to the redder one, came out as 1.0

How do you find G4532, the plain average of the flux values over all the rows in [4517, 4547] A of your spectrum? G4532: 14.0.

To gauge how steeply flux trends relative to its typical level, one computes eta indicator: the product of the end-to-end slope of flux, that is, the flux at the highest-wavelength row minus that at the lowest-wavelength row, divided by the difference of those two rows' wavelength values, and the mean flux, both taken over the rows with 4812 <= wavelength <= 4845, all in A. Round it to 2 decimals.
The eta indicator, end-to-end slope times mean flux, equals -0.36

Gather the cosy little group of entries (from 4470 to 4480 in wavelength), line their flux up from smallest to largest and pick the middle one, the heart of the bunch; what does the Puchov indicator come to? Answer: 14.5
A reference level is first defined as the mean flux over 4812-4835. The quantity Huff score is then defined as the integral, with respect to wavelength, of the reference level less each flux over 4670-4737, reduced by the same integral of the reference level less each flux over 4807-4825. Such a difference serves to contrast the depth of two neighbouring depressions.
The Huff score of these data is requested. 21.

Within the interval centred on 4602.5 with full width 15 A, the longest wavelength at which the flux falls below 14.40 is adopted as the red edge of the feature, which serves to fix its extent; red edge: 4606.0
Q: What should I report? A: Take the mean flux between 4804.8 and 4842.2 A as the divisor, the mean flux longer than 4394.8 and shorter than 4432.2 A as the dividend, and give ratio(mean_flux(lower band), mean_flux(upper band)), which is 0.89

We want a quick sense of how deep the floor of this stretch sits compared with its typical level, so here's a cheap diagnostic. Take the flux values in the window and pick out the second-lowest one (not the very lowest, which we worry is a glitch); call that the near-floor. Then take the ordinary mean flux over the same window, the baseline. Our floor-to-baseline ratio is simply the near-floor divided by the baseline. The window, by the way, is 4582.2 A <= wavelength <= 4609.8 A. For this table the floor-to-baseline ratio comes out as 0.979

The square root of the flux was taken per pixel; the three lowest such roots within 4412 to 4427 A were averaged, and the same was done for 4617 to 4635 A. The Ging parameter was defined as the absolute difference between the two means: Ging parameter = 0.21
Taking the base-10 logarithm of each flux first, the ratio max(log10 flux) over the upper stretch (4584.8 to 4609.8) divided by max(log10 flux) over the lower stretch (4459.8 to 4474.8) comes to 1.02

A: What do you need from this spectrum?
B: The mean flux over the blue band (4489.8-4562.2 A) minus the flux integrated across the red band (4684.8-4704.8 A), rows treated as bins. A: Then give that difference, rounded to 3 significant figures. -283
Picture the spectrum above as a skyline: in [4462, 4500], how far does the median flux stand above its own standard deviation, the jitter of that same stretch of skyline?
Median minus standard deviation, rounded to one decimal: 14.0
